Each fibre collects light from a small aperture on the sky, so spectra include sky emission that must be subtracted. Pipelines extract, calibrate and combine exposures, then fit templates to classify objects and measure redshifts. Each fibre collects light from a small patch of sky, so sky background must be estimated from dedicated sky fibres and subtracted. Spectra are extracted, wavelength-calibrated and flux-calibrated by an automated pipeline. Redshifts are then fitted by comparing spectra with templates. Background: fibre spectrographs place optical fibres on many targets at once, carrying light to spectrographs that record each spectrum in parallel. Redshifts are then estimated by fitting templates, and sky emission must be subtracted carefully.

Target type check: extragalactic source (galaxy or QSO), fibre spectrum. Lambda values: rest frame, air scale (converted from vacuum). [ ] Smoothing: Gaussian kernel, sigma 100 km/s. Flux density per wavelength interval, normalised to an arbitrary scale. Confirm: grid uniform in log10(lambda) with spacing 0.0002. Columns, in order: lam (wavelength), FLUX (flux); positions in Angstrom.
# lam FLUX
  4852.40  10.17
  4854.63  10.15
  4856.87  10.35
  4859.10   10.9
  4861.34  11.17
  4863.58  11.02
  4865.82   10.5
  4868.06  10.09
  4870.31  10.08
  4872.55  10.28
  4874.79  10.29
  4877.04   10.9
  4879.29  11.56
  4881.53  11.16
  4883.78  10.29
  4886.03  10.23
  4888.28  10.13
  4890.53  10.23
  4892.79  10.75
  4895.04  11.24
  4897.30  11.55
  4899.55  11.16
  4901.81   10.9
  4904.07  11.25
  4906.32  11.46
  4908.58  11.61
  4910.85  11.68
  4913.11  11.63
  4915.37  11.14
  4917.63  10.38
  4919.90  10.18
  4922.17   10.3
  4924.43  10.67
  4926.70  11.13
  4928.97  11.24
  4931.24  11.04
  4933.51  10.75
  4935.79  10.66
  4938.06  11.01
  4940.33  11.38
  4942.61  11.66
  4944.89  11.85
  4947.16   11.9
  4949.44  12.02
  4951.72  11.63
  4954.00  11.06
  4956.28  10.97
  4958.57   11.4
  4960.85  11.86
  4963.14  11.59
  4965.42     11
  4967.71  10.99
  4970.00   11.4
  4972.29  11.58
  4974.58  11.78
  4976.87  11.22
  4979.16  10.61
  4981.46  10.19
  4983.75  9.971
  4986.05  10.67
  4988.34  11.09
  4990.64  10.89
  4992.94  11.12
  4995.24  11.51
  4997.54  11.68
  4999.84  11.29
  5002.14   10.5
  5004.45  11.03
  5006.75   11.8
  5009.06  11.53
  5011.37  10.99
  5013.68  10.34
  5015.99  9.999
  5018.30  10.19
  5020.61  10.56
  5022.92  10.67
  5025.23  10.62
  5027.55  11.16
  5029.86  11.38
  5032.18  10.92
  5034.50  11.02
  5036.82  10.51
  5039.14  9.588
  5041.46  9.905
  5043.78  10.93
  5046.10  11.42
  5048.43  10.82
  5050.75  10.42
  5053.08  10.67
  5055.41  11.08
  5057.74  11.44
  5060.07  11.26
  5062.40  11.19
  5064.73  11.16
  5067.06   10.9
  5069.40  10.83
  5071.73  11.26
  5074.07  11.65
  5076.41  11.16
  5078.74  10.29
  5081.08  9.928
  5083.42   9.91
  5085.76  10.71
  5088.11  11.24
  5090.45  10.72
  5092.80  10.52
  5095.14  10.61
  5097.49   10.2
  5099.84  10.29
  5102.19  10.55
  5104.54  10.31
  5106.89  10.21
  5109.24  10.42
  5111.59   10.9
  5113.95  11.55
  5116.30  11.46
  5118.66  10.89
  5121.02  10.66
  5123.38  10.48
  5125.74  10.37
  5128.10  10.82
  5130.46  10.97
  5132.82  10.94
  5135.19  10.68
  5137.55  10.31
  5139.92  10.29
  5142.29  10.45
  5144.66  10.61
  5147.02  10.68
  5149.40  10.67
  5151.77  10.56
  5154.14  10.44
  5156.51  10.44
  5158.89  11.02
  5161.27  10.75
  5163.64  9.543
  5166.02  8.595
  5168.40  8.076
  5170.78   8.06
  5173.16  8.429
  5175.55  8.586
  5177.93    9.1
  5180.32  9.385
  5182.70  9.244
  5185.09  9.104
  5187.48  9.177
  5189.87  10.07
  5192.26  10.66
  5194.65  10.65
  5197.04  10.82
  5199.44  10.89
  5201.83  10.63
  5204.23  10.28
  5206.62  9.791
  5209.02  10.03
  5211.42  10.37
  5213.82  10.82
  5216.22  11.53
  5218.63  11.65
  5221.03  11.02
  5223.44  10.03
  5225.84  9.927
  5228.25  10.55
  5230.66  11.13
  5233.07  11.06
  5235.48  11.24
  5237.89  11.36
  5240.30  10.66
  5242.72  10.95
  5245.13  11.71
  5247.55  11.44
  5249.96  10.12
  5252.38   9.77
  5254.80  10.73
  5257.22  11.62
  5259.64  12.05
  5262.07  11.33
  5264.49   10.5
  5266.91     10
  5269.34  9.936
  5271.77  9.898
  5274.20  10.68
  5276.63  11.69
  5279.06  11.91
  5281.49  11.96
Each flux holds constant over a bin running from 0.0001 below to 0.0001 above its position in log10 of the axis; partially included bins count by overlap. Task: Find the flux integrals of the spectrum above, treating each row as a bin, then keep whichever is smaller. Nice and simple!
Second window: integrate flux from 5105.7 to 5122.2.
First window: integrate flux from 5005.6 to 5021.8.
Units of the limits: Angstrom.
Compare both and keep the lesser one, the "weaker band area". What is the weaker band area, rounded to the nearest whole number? 174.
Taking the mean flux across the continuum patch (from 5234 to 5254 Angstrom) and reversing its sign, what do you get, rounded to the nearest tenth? -10.9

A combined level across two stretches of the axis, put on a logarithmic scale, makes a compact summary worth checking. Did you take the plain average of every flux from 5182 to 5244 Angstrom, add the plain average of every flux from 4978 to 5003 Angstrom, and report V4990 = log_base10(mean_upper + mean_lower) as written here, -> 1.33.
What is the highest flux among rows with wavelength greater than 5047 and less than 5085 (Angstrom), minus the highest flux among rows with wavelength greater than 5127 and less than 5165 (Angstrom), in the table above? 0.6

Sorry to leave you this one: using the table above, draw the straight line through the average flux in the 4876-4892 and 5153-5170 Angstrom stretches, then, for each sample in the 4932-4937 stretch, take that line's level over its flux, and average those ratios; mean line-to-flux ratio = 0.98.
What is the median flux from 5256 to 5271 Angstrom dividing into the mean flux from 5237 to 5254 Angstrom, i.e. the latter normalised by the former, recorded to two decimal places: 0.99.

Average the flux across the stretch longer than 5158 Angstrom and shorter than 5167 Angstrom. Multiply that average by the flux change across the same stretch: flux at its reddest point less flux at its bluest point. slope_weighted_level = -24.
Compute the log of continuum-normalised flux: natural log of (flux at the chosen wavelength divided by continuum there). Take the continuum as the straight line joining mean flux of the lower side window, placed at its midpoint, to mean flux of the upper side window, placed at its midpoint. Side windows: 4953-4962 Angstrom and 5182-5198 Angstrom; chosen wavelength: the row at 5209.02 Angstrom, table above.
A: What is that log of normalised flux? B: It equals 0.02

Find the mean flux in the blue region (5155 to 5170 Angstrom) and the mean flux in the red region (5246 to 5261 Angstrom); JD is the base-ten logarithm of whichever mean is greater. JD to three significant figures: 1.04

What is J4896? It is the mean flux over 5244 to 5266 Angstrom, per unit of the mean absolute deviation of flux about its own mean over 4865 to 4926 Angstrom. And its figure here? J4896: 22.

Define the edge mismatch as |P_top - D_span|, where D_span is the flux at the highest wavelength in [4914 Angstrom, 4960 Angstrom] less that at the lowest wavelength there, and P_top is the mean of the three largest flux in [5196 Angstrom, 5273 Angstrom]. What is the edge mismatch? 11.5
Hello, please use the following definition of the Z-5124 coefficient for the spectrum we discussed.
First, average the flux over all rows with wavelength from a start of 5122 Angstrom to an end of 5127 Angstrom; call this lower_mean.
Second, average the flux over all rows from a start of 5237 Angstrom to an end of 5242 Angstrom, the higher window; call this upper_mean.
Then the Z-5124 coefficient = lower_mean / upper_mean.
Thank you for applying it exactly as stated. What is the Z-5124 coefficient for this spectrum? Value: 0.95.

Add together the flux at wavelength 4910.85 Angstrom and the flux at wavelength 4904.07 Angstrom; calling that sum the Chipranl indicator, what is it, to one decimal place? 22.9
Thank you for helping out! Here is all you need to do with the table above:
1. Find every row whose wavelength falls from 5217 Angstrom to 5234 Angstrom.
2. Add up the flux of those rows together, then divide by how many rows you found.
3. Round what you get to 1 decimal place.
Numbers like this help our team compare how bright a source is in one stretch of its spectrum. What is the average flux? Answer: 10.8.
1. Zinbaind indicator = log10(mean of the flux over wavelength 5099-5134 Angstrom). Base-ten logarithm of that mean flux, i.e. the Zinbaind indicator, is 1.03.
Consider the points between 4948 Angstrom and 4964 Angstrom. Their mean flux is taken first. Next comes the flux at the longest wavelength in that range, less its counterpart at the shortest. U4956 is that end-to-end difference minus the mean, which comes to -11.9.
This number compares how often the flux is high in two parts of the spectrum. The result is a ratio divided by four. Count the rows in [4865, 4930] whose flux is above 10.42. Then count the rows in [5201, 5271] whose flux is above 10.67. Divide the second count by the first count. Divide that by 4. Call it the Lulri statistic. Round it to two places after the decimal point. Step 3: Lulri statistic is 0.21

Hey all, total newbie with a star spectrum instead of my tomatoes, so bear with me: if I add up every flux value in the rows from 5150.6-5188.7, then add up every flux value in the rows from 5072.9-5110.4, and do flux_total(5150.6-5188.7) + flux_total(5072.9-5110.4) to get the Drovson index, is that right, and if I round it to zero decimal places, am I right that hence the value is 319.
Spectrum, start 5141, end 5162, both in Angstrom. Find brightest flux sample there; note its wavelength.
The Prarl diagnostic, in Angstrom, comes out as 5158.89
